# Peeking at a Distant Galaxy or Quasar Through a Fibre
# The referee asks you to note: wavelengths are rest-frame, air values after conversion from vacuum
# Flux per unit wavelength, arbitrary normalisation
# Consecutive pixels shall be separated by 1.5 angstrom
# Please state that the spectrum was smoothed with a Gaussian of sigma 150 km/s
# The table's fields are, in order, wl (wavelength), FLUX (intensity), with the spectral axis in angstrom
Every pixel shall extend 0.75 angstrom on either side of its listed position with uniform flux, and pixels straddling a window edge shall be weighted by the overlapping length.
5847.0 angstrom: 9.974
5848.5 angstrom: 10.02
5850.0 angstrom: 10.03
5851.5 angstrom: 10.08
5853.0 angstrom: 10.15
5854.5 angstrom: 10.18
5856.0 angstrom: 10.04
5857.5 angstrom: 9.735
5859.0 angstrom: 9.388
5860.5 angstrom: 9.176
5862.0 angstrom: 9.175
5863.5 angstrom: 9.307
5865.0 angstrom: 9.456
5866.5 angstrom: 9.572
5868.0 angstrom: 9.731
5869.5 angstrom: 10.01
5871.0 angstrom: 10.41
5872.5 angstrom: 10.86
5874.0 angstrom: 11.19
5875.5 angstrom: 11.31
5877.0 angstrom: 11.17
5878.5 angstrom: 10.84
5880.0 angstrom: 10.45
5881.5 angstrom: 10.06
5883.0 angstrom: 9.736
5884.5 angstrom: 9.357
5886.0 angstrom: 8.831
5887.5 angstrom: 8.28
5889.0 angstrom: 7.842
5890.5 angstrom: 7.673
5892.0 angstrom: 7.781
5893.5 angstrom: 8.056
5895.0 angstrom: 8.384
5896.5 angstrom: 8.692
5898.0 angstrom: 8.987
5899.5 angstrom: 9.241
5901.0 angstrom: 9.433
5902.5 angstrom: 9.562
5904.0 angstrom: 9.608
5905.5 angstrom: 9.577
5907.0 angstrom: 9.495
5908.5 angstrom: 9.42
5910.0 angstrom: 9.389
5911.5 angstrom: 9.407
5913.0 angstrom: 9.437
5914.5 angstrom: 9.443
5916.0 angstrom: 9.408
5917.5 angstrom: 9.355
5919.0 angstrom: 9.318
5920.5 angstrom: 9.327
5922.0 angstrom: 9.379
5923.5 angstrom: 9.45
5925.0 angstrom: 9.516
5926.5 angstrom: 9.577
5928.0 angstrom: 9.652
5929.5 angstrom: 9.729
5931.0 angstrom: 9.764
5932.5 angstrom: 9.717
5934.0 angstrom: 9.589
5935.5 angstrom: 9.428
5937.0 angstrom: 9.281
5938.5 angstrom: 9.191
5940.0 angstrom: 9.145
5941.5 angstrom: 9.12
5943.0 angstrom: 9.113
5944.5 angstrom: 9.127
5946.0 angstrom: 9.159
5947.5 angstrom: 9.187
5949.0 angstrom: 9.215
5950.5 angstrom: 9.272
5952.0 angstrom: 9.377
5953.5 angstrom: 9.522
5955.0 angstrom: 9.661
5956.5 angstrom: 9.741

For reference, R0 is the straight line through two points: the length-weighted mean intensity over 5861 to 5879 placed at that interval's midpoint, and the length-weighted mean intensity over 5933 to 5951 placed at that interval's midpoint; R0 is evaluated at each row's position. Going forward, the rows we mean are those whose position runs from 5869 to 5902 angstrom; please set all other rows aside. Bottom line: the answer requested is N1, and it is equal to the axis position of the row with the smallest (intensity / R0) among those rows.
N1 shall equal 5890.5 angstrom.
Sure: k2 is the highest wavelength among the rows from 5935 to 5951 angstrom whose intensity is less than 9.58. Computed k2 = 5950.5 angstrom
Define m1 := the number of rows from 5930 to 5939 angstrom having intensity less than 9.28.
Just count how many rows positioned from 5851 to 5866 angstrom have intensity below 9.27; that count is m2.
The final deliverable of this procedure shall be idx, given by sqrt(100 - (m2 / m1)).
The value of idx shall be 9.90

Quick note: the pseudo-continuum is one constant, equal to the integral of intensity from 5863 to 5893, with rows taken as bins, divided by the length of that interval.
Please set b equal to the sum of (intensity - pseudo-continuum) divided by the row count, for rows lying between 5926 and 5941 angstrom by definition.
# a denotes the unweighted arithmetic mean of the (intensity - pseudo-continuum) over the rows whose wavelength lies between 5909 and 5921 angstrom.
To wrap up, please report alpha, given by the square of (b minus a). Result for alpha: 0.01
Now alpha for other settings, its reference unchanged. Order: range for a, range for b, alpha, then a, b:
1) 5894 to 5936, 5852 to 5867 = 0.05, -0.28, -0.06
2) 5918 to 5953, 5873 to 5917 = 0.00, -0.31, -0.30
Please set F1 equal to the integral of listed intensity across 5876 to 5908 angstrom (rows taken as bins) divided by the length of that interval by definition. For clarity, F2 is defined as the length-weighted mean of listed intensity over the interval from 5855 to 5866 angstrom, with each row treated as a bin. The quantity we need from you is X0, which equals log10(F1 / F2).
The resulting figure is -0.013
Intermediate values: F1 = 9.2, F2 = 9.5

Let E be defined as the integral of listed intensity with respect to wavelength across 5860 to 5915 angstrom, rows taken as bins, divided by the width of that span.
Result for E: 9.5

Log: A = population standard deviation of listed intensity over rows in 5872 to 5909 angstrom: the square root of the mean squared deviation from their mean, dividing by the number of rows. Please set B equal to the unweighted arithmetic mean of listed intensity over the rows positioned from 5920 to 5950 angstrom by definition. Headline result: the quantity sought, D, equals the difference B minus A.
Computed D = 8.3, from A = 1.08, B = 9.4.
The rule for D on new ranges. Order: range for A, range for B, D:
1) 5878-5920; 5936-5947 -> 8.4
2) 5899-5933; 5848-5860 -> 9.8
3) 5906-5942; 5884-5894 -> 8.1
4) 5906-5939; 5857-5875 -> 9.7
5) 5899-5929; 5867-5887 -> 10.2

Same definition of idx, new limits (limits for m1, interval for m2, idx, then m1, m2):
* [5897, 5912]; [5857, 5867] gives 9.95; 2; 2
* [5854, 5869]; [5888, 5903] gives 9.80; 2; 8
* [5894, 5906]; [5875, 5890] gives 9.96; 4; 3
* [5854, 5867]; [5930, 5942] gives 9.92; 2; 3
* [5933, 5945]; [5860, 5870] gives 9.98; 5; 2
